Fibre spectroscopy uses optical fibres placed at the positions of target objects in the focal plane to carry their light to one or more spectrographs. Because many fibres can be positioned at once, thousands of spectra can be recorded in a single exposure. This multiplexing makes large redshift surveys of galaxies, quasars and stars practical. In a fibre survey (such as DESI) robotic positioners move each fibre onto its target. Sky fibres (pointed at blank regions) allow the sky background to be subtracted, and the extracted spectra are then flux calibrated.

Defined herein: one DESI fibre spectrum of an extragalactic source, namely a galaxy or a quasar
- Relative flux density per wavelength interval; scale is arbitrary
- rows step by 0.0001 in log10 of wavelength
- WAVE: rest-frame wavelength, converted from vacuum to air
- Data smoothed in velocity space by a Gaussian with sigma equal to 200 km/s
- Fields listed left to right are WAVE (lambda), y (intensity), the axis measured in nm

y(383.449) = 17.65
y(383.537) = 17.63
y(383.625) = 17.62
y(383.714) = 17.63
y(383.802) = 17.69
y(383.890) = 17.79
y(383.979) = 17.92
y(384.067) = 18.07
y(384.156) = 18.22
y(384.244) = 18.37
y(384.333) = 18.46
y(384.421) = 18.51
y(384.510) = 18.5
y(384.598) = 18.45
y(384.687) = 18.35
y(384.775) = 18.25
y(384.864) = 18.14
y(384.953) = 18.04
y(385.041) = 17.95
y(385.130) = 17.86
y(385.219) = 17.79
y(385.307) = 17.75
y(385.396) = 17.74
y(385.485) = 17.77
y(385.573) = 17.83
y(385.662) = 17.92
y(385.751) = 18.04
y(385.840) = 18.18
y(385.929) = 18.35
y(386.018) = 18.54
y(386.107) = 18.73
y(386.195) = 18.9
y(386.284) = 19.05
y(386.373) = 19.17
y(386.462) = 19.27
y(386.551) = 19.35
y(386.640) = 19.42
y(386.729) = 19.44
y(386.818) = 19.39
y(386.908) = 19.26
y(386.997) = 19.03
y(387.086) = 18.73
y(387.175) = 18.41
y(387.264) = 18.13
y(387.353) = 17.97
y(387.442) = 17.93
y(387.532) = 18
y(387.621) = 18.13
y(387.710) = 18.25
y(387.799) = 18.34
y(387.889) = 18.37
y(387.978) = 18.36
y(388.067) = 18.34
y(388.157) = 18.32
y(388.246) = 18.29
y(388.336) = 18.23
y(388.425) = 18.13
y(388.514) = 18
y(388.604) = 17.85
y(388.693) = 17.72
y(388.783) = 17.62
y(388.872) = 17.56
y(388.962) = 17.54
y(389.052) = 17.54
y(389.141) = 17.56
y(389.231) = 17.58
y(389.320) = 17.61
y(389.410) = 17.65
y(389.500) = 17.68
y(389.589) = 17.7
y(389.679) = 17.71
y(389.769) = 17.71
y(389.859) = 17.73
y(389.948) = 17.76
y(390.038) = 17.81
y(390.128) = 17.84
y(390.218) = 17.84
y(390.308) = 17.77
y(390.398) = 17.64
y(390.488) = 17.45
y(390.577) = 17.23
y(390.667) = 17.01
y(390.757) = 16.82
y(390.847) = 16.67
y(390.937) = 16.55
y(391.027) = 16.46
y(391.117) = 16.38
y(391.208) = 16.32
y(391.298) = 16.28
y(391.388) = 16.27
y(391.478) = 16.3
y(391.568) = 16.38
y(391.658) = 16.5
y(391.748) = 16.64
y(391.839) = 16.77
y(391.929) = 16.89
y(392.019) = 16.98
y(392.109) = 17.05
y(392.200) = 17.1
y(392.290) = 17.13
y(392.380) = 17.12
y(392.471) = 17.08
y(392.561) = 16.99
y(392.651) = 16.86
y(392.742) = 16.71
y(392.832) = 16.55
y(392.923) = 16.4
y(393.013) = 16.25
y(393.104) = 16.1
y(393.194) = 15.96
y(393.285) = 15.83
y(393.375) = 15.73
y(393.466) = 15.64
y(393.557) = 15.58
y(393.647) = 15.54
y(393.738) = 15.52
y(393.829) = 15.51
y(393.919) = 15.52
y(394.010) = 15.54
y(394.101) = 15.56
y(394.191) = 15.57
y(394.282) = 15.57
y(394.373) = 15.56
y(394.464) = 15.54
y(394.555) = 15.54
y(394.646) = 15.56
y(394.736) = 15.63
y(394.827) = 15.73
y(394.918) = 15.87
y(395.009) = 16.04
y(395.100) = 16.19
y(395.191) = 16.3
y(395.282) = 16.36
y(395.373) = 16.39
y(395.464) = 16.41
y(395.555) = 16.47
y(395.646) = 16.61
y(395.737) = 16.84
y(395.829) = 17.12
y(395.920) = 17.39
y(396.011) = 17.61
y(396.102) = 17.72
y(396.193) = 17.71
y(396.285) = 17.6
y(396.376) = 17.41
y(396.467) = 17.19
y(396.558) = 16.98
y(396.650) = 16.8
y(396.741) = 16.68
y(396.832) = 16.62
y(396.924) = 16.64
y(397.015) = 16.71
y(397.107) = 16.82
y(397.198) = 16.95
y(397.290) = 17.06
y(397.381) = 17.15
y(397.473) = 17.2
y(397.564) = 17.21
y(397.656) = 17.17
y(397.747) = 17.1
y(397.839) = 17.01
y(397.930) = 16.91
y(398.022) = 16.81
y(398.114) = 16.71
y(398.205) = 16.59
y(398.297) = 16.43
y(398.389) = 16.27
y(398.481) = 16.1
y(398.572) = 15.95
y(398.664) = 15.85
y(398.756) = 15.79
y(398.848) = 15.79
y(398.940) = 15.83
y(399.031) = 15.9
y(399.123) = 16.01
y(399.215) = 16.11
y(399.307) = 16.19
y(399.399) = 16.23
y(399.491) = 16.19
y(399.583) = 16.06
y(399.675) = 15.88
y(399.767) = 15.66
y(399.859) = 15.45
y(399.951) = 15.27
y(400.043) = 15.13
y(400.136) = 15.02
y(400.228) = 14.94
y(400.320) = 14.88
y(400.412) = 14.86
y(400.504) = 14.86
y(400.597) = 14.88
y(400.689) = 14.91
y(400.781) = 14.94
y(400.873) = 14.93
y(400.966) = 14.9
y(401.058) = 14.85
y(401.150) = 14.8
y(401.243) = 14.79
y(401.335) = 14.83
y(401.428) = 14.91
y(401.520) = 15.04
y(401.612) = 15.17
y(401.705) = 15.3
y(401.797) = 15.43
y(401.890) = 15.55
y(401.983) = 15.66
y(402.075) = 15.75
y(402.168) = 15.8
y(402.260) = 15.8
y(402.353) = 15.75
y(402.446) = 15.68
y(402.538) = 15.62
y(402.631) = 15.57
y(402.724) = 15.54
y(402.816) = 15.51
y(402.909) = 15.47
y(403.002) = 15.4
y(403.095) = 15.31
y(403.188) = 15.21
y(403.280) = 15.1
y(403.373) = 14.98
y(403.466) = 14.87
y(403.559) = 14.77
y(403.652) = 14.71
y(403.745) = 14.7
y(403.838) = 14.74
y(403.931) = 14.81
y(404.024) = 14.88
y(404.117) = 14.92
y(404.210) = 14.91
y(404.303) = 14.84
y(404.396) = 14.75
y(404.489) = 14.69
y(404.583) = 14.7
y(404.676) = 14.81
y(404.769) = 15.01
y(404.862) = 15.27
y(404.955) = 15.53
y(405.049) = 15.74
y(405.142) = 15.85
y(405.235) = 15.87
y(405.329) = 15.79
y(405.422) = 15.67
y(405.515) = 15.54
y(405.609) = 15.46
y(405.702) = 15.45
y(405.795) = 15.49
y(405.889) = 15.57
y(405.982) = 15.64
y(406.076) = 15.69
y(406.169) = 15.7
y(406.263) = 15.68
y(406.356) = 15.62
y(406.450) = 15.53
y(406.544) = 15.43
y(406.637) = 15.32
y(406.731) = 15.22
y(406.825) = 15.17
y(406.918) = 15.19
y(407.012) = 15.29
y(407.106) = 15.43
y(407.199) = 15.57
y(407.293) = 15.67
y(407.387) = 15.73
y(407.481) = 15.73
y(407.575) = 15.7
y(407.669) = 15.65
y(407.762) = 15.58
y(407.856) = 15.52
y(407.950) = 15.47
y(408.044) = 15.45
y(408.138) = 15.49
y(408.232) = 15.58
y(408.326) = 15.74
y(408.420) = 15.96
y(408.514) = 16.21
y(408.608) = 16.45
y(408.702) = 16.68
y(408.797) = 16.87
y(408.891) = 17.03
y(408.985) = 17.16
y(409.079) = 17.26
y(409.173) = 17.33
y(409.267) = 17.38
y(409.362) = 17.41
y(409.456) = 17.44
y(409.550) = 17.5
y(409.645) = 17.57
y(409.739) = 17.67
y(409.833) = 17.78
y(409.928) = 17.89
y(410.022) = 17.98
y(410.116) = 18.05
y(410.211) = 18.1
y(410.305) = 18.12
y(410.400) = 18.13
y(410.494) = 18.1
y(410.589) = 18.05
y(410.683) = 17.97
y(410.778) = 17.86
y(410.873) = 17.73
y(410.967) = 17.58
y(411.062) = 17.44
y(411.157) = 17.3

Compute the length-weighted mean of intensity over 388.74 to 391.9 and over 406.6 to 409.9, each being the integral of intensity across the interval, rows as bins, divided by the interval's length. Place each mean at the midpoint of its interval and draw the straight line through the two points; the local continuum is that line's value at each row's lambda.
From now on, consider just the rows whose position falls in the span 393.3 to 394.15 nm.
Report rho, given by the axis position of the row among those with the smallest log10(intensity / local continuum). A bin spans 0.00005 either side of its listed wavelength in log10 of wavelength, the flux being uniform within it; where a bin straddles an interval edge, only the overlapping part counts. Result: 393.829 nm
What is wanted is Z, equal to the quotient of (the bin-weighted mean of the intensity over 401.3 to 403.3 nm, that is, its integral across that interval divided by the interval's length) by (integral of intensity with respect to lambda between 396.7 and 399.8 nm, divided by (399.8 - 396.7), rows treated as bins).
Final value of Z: 0.94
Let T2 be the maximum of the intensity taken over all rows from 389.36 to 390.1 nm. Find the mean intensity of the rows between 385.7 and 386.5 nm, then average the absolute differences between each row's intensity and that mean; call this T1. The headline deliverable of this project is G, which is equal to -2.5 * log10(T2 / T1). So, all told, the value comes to -4.2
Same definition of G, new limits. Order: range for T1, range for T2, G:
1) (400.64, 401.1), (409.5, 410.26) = -7.2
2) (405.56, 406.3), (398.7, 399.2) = -5.6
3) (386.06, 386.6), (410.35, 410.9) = -5.0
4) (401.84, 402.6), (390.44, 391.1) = -5.9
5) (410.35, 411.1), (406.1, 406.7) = -4.7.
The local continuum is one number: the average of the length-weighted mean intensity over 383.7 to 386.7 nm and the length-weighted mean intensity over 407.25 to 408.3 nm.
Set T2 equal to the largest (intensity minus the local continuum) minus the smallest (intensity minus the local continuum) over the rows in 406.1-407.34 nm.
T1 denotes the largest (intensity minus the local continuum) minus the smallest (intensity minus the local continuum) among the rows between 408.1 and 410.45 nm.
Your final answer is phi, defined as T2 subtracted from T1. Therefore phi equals 2.1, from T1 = 2.6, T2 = 0.53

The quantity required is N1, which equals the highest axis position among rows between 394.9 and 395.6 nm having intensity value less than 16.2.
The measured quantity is 395.100 nm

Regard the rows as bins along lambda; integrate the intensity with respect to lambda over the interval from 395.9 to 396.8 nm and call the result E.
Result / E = 16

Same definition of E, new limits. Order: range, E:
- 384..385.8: 33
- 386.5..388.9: 44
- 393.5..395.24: 27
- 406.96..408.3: 21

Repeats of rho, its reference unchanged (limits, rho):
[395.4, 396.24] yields 395.464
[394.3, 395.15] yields 394.464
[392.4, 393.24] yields 393.194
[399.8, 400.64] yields 400.412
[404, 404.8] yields 404.489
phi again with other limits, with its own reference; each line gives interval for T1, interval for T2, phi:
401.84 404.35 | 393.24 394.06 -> 0.8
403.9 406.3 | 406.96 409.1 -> -0.8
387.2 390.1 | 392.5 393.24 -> -0.2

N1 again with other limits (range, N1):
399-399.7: 399.675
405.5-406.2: 406.169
